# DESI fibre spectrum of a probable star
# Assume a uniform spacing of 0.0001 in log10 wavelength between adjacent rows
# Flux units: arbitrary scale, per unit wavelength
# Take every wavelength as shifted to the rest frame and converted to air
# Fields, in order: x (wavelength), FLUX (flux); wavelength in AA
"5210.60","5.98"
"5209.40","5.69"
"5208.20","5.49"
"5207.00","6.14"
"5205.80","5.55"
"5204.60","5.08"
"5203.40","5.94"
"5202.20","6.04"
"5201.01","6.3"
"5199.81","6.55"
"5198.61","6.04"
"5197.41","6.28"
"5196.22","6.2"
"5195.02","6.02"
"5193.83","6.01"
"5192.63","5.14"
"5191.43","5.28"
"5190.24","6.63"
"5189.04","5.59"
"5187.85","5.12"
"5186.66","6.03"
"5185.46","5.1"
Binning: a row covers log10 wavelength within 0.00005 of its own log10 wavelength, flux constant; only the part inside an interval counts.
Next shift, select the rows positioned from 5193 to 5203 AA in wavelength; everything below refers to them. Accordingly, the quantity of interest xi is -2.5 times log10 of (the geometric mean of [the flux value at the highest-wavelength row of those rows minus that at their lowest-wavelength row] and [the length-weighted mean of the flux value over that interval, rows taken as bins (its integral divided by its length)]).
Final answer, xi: 0.9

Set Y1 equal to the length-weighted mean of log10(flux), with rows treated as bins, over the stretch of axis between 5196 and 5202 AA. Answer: 0.80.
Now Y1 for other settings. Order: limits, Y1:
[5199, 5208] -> 0.77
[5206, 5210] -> 0.76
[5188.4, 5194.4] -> 0.76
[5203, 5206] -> 0.74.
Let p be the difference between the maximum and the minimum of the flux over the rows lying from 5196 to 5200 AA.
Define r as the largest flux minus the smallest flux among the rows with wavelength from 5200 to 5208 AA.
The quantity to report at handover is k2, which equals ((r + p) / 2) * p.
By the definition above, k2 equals 0.4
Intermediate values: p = 0.51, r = 1.22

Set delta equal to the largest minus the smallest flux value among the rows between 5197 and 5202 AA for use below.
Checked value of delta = 0.5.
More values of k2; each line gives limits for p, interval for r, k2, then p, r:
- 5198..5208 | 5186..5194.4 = 2.2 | 1.47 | 1.51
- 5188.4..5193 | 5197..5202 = 1.5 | 1.49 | 0.51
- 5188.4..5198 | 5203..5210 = 1.9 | 1.49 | 1.06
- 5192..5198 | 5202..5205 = 1.2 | 1.14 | 0.96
